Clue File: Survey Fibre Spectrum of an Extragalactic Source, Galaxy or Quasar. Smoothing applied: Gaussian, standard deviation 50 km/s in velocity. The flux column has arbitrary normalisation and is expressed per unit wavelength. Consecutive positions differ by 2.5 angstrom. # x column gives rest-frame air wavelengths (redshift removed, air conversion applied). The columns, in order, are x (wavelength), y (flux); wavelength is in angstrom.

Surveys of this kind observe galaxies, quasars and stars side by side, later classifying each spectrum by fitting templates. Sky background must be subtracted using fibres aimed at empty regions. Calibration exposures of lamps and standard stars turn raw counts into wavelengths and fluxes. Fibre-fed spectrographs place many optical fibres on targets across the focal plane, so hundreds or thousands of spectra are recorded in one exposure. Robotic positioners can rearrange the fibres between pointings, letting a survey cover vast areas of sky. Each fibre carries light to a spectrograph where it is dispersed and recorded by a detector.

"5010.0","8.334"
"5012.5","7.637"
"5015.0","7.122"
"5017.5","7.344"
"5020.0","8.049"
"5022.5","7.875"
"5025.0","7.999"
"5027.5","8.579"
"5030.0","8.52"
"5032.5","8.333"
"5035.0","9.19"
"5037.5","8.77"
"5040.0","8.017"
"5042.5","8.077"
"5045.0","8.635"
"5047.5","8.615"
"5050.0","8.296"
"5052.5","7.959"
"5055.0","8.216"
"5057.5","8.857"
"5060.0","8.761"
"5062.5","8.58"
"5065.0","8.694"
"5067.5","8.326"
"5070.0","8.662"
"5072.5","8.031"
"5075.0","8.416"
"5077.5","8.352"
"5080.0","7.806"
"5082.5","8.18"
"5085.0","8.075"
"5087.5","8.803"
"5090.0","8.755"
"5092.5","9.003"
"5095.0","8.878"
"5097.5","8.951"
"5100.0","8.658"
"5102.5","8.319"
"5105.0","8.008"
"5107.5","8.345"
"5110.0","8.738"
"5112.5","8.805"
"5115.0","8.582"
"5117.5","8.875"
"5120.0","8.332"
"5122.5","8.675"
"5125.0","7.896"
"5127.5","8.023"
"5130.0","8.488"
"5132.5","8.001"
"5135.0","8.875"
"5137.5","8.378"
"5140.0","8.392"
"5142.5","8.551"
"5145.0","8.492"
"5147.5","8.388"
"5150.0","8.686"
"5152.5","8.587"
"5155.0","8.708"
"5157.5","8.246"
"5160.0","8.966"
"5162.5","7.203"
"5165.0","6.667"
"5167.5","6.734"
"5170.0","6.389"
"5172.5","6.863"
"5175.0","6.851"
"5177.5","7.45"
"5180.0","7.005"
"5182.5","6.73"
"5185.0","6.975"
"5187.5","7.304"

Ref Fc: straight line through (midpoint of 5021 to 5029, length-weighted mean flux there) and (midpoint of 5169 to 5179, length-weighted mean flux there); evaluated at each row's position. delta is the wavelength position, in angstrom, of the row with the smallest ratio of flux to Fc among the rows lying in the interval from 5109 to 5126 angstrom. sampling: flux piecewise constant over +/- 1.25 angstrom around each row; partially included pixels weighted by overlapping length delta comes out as 5125.0 angstrom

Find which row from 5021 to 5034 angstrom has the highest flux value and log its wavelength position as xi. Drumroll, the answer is 5027.5 angstrom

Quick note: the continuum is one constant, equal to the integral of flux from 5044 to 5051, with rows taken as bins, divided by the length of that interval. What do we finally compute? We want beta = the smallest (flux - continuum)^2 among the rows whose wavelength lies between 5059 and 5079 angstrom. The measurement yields 0.004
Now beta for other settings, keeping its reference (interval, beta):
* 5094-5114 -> 0.019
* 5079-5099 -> 0.056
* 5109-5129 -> 0.004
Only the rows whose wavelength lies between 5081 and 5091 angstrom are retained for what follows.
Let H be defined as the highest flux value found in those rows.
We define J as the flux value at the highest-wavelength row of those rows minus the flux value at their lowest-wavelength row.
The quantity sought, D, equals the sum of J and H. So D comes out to 9.4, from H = 8.803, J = 0.6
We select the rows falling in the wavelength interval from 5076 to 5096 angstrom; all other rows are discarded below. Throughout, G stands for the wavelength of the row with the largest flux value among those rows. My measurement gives 5092.5 angstrom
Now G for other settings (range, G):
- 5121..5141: 5135.0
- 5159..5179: 5160.0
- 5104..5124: 5117.5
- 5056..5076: 5057.5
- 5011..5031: 5027.5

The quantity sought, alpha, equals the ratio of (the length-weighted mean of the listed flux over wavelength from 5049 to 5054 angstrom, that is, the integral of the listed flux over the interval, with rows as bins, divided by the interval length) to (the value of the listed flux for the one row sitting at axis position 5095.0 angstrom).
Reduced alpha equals 0.915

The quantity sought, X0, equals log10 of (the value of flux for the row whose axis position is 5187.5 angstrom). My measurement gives 0.864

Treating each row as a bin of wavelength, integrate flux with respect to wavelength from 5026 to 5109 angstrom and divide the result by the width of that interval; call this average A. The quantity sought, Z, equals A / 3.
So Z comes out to 2.825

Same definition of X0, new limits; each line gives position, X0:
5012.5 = 0.883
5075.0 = 0.925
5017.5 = 0.866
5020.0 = 0.906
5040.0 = 0.904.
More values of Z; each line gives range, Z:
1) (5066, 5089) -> 2.768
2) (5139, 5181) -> 2.592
